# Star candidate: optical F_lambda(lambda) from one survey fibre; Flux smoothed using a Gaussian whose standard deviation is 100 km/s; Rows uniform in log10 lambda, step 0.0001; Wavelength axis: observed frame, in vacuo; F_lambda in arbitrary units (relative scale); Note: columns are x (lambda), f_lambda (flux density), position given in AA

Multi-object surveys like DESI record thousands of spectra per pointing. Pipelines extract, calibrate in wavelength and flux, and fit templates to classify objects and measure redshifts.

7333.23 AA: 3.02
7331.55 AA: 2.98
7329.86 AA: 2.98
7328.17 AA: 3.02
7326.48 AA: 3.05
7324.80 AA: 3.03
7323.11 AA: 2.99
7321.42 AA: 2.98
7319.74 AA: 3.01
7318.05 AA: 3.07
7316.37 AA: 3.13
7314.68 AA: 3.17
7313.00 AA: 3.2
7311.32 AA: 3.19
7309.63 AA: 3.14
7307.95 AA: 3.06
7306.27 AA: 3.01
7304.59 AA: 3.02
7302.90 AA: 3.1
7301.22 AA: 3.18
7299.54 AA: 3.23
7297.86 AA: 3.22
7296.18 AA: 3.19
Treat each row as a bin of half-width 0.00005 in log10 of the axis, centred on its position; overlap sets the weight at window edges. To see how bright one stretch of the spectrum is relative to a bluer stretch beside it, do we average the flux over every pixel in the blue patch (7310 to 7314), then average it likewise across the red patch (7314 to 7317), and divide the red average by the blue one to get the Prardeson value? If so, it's 0.986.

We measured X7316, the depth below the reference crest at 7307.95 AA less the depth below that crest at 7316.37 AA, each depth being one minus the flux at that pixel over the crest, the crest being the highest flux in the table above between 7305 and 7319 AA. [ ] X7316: 0.022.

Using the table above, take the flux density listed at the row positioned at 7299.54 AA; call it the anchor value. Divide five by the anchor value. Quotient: 1.55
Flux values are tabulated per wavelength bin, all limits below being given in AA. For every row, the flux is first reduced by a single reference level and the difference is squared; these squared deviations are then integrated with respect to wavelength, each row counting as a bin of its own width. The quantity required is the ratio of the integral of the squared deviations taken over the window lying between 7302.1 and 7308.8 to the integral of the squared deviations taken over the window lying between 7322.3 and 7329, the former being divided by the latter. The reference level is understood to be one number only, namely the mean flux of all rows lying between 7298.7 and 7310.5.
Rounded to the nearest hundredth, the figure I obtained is 0.63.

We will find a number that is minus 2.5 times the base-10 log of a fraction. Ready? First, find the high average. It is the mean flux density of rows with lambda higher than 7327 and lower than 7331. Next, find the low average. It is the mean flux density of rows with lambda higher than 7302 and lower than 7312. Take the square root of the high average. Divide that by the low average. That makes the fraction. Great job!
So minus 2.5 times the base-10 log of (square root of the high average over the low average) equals 0.627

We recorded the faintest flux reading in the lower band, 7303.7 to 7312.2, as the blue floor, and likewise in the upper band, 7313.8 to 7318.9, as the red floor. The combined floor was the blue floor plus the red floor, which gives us 6.08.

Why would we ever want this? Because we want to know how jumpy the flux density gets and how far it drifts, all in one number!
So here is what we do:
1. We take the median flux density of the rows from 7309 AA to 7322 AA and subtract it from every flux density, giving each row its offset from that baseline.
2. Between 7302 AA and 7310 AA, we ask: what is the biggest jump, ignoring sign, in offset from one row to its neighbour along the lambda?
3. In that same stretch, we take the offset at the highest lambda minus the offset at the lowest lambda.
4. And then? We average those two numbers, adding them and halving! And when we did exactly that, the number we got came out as 0.06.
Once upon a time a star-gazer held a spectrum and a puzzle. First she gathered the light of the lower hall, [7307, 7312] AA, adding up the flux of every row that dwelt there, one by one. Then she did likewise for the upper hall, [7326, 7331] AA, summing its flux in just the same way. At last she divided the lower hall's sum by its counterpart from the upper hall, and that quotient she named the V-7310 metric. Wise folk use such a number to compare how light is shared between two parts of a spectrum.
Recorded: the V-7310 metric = 1.04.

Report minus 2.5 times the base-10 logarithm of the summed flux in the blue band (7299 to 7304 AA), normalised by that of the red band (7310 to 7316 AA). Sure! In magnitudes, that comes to 0.01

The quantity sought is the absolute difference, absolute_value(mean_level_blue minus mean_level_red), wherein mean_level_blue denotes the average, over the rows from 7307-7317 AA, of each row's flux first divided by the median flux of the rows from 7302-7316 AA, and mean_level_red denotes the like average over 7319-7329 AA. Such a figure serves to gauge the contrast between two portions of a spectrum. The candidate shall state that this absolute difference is 0.043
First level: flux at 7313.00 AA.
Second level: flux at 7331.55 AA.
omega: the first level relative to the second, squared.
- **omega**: 1.15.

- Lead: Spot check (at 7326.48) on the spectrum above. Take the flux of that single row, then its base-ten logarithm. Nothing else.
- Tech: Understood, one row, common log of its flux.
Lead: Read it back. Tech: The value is 0.484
